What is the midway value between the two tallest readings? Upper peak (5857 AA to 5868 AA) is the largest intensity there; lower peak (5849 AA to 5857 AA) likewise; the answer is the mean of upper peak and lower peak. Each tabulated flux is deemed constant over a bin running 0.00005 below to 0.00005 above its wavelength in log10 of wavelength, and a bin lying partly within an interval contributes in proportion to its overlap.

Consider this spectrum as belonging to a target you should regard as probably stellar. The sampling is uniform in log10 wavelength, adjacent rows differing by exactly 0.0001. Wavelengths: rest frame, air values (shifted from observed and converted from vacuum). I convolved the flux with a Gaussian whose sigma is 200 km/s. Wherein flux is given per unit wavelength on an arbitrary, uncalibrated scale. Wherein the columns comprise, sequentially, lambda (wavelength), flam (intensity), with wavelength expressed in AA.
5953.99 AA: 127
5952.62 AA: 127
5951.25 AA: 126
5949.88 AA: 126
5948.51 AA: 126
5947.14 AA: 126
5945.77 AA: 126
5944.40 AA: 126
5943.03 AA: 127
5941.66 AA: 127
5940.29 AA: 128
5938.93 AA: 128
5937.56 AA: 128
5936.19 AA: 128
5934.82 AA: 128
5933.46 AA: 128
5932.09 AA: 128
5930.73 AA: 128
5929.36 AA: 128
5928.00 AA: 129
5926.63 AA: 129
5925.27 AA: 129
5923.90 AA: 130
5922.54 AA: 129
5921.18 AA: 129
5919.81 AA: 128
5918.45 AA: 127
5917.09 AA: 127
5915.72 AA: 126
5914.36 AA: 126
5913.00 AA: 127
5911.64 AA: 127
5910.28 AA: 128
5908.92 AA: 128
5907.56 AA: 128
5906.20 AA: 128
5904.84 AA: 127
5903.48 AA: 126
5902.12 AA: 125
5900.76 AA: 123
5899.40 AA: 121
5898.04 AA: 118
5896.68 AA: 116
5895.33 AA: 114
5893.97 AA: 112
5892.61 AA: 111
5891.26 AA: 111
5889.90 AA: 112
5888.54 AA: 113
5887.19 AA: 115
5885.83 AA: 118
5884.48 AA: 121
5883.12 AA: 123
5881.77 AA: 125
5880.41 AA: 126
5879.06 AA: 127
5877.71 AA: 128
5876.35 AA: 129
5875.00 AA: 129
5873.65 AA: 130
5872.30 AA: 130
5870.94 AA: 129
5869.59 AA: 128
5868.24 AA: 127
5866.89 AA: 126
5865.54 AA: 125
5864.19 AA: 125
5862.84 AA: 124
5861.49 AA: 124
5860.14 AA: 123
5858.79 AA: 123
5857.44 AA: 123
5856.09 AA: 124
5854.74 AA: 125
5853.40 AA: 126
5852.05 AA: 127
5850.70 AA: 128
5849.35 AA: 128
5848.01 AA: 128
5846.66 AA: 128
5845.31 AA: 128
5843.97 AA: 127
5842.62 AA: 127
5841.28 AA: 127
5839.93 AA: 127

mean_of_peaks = 127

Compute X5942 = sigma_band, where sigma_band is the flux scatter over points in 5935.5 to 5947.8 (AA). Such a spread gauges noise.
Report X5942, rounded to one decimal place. 0.9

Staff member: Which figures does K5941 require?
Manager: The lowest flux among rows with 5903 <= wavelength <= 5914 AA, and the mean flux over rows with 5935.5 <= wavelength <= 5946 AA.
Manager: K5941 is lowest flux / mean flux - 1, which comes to -0.01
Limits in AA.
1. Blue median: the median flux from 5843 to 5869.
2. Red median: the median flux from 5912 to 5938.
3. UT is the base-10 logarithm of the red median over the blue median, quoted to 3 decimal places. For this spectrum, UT 0.007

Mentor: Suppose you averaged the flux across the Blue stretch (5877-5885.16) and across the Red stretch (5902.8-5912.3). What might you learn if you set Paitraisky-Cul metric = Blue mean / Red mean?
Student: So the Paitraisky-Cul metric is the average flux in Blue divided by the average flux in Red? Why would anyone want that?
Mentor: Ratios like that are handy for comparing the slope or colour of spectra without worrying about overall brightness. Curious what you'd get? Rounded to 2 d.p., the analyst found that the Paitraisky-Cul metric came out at 0.98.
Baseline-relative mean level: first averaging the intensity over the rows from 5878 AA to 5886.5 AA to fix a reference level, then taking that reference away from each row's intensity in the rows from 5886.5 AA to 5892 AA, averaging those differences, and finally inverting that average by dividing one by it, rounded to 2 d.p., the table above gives -0.09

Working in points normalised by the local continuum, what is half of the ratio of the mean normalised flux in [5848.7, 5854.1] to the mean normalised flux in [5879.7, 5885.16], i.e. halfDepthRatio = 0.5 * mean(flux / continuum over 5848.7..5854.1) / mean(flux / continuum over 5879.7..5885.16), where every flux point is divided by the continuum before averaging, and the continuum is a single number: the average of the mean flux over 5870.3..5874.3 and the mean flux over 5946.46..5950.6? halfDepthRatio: 0.514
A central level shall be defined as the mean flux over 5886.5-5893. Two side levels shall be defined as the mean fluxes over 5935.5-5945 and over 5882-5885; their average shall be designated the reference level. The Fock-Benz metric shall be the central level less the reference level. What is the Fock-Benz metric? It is -12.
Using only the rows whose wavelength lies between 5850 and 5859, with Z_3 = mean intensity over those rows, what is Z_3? 125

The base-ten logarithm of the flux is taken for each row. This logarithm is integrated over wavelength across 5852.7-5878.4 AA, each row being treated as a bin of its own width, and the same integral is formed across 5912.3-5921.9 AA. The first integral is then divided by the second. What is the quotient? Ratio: 2.7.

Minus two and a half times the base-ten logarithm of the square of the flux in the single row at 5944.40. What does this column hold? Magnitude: -10.5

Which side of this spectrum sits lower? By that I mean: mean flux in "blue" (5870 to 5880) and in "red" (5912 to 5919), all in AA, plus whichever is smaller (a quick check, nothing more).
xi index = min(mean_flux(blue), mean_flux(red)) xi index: 127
